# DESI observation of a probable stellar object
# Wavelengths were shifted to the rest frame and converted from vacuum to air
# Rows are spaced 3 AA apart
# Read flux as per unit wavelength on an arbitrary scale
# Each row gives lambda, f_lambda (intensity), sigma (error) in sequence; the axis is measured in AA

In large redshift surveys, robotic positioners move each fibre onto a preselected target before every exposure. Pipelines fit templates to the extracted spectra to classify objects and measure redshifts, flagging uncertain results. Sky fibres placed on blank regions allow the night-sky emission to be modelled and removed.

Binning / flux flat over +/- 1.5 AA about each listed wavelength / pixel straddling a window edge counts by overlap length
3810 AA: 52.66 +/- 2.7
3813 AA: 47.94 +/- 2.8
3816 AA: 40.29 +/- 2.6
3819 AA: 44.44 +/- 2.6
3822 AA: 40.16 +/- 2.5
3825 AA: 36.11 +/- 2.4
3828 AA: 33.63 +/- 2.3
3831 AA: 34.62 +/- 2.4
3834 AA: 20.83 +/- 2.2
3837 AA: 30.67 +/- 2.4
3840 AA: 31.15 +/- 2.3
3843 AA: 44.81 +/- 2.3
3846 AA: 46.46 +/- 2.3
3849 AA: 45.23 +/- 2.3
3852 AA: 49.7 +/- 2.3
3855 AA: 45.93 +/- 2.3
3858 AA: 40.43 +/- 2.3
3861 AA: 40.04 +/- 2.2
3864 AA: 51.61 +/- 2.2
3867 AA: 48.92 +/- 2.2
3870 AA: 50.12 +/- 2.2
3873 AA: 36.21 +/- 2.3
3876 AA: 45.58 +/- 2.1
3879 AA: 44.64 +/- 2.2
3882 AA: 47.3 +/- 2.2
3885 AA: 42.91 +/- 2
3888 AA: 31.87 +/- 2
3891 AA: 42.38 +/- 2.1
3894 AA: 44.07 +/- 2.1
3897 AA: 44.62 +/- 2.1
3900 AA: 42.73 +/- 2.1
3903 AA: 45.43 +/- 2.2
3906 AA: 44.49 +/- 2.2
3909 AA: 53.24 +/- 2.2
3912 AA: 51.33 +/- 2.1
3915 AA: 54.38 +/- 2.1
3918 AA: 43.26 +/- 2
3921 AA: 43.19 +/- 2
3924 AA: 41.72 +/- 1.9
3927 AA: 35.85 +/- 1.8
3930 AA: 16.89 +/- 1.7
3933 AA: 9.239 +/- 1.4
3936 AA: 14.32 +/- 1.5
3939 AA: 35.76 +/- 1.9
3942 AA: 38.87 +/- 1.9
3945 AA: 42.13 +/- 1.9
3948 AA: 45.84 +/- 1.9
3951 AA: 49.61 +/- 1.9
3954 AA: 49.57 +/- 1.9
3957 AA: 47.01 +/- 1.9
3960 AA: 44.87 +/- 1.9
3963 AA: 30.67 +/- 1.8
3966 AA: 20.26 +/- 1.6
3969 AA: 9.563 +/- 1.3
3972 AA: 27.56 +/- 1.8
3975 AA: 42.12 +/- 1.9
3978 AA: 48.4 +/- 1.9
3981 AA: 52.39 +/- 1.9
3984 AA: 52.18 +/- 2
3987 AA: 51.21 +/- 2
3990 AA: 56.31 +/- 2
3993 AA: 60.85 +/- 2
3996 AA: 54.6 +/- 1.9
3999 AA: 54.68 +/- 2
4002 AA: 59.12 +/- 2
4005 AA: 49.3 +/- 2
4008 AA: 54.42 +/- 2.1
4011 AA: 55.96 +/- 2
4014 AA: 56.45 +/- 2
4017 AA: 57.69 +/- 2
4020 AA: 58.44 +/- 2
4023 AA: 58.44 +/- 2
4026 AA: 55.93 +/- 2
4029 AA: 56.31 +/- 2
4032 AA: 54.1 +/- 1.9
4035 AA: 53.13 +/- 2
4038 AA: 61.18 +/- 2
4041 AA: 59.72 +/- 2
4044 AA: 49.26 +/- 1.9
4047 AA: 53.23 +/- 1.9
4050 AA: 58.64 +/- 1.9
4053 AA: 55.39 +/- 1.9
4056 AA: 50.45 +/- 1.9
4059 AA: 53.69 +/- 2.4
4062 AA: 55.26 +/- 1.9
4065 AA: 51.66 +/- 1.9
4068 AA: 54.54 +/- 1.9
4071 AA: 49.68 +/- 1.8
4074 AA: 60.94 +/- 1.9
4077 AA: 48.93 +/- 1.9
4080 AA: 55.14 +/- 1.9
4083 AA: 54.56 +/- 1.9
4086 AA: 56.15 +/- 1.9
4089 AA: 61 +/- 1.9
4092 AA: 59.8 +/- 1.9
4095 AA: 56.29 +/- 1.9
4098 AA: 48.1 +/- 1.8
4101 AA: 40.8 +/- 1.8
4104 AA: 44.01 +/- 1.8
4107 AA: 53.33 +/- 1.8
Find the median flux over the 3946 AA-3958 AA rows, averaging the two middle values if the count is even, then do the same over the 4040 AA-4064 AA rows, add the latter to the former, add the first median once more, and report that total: 151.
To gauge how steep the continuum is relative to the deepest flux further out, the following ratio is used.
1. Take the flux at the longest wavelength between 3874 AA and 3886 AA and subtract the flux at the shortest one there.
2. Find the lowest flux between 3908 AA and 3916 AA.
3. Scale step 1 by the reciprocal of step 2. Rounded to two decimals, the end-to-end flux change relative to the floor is -0.05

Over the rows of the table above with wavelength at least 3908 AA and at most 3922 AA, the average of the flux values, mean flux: 49.1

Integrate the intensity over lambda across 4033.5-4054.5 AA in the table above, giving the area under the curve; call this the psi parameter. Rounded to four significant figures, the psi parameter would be 1172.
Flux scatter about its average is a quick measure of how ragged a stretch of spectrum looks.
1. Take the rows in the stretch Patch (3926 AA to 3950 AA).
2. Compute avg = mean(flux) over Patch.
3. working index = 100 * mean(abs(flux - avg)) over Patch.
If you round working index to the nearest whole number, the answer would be 1228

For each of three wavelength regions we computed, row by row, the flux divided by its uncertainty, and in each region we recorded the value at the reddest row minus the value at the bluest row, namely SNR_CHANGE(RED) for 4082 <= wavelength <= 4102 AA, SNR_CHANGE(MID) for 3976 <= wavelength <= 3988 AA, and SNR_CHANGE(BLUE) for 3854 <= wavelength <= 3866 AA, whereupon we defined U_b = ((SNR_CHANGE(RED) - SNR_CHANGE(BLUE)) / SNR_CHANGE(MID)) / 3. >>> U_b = -24.2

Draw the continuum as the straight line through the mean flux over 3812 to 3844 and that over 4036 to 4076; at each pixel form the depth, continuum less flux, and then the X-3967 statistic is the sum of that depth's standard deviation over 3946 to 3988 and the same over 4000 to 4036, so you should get 16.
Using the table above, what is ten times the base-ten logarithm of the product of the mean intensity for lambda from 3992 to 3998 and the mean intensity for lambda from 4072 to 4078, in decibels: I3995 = 35.0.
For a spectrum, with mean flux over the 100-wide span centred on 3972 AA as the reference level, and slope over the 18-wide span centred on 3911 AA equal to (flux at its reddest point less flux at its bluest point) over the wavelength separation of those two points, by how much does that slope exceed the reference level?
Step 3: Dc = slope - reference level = -43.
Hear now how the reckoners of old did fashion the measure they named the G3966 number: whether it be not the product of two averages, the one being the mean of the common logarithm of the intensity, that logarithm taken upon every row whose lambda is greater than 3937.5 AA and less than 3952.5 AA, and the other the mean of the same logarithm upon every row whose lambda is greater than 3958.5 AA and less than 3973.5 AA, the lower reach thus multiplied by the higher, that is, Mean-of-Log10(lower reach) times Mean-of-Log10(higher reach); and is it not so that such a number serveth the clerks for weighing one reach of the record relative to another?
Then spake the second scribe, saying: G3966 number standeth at 2.2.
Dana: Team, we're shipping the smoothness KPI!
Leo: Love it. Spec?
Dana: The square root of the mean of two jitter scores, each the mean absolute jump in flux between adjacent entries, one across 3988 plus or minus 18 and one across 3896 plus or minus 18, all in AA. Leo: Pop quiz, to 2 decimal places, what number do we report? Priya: 2.17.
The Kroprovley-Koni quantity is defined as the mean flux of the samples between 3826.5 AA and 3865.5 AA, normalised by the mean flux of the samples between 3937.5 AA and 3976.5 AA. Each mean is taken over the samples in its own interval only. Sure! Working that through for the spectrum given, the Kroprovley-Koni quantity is 1.06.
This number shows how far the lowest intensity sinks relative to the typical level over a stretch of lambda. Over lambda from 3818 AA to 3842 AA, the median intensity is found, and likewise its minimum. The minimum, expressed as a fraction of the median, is 0.61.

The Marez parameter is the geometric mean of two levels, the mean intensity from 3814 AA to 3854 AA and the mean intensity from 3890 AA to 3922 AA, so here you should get 42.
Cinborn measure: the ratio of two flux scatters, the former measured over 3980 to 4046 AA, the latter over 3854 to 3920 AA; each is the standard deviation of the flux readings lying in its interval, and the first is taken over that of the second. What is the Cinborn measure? 0.63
